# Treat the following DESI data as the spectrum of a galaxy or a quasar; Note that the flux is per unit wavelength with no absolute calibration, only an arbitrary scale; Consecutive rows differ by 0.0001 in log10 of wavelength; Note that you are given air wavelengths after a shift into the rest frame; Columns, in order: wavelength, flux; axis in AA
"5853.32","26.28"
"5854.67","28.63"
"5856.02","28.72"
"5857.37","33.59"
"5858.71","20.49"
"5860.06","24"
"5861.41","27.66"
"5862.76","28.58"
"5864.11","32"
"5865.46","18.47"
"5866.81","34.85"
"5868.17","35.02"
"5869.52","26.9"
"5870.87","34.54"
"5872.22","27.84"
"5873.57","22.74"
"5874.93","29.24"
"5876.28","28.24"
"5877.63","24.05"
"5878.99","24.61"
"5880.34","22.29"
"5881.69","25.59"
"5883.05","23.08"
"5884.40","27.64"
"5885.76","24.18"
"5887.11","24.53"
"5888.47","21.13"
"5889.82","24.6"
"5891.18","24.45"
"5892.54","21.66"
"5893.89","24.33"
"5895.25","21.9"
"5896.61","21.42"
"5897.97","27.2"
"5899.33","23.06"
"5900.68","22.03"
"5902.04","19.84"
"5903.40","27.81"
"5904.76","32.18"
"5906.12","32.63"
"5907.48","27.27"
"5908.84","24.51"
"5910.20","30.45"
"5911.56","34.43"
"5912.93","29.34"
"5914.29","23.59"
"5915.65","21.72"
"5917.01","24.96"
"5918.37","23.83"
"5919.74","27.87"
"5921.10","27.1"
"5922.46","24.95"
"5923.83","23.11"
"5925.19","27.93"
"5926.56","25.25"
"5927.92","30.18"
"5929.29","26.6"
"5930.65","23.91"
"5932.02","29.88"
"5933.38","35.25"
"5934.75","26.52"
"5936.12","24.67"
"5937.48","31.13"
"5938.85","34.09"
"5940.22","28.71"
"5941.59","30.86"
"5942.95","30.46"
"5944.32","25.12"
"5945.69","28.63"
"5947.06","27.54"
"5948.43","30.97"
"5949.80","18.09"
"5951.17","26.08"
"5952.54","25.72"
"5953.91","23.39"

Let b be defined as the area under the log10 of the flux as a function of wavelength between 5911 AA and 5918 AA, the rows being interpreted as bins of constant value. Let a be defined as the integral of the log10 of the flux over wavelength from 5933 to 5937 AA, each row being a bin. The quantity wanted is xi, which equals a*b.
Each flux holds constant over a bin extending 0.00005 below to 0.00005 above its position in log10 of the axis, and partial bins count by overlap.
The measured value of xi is 58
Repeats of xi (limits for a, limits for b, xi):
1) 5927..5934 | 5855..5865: 147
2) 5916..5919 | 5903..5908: 31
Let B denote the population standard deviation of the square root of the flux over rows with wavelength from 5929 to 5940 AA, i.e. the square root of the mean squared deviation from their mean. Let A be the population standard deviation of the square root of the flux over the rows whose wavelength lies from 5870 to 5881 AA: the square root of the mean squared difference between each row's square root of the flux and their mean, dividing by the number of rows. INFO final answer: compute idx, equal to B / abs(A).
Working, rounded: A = 0.365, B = 0.37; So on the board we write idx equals 1.01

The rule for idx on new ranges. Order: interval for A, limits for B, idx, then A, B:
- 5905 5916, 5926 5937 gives 0.82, 0.400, 0.33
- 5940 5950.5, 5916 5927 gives 0.41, 0.408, 0.17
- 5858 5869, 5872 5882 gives 0.42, 0.570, 0.24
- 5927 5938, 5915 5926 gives 0.65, 0.329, 0.21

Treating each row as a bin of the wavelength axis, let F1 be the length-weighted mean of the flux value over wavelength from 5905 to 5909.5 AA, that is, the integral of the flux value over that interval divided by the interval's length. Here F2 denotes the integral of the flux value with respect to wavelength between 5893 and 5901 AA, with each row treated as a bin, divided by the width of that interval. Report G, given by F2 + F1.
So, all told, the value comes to 52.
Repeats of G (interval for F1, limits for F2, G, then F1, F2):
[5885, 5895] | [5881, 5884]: 48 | 23.5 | 24.7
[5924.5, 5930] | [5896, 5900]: 51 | 27.5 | 23.9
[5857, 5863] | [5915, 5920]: 51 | 26.4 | 24.3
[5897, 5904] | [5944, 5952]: 50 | 23.8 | 26.1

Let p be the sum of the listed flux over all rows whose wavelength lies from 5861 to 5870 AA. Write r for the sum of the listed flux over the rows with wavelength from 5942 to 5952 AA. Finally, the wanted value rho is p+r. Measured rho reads 390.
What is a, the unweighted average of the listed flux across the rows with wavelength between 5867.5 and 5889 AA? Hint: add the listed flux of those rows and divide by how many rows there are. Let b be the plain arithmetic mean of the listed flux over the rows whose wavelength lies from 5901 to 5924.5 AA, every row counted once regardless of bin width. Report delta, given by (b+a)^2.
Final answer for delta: 2825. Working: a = 26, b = 26.8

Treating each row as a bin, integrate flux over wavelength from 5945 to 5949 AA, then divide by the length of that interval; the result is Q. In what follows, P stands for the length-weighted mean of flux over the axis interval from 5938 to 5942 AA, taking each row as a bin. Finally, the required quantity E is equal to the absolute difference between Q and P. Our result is 2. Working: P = 31.2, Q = 29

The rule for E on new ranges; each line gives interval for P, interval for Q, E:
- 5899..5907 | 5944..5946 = 0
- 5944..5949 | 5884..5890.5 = 4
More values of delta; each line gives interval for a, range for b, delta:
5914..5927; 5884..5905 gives 2428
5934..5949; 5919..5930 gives 3091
